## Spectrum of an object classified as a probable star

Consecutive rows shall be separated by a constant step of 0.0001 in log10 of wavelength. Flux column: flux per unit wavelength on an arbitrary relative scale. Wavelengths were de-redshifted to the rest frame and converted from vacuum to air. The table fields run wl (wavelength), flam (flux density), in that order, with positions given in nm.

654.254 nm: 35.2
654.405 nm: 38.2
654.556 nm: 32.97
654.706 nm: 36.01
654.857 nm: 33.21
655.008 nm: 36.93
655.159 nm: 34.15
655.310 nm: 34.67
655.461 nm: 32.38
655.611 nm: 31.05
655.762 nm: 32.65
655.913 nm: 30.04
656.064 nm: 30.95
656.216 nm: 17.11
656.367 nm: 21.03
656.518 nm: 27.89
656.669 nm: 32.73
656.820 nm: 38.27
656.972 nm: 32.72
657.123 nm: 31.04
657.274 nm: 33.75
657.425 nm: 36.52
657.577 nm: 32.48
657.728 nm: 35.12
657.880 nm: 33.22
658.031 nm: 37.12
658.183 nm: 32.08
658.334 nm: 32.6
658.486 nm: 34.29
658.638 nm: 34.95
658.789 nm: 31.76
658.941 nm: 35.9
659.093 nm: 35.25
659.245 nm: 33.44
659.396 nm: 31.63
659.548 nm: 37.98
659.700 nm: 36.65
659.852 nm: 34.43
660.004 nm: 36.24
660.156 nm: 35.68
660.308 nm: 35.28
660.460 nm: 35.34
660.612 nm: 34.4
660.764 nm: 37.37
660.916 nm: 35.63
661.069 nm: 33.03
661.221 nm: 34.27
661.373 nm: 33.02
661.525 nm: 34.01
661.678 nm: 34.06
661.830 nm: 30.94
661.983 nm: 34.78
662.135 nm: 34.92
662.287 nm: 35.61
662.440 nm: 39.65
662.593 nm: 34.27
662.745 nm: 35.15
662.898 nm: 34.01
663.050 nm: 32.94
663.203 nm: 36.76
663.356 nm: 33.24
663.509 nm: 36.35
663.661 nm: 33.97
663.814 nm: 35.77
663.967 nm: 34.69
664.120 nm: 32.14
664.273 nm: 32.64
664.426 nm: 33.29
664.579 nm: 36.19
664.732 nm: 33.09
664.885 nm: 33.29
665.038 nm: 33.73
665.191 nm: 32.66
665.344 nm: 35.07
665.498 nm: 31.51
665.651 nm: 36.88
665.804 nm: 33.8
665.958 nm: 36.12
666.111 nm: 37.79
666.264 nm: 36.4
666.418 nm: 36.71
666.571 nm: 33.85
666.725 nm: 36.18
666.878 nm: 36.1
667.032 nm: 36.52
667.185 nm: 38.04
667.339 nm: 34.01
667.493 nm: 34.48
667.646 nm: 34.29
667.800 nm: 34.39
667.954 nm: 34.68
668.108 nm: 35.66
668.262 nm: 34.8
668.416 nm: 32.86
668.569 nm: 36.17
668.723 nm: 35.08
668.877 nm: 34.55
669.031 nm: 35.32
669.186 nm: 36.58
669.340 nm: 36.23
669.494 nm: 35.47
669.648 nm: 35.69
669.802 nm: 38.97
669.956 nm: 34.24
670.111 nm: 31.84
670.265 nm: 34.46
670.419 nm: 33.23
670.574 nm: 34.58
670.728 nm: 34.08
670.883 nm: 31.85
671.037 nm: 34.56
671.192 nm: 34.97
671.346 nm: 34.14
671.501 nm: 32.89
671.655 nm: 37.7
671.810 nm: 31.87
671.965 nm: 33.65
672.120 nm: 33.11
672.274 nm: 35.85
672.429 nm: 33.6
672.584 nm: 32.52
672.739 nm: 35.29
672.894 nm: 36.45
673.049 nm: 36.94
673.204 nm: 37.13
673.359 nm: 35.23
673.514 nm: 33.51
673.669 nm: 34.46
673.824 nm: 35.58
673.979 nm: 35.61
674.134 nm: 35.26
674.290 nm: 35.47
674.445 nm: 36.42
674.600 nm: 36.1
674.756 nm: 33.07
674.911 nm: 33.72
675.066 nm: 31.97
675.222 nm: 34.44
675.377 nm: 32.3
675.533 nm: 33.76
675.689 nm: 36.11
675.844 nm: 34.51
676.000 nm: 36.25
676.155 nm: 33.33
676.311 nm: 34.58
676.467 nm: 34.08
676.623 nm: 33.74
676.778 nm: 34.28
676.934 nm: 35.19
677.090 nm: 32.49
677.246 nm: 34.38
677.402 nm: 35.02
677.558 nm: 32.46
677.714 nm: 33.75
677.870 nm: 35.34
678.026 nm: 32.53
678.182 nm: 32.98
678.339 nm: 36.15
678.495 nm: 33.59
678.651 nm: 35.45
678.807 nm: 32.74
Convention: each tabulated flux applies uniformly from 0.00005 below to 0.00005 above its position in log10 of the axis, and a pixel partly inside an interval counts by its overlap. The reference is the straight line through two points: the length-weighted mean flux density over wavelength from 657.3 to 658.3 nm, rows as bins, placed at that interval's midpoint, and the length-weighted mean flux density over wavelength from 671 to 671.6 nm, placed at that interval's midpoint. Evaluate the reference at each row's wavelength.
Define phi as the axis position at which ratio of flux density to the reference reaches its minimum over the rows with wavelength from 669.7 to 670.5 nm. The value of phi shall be 670.111 nm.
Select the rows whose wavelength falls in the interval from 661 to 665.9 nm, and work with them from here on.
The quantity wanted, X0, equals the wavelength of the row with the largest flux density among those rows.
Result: 662.440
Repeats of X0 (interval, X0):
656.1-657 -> 656.820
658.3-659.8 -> 659.548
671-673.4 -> 671.655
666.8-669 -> 667.185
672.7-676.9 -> 673.204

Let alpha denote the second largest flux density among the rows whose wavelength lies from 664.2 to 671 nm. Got 38.04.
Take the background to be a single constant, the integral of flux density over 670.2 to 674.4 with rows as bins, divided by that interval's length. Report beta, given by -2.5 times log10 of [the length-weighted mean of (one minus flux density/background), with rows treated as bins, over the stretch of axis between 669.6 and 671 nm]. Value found 5.1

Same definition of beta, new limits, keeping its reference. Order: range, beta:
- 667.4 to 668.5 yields 5.9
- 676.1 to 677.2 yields 4.4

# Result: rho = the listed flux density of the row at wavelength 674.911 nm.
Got 33.72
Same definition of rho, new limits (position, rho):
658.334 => 32.6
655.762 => 32.65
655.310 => 34.67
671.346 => 34.14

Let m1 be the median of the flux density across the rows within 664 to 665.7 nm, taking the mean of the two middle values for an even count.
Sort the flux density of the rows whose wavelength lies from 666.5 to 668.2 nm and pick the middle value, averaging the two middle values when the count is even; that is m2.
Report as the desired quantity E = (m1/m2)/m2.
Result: 0.0277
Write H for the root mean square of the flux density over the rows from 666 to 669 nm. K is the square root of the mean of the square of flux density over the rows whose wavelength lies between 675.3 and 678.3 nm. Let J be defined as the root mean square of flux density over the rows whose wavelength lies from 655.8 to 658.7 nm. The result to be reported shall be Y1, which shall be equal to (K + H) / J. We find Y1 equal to 2.16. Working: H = 35.4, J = 32.2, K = 34.1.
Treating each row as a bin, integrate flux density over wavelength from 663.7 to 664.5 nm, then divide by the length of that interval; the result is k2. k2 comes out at 33.7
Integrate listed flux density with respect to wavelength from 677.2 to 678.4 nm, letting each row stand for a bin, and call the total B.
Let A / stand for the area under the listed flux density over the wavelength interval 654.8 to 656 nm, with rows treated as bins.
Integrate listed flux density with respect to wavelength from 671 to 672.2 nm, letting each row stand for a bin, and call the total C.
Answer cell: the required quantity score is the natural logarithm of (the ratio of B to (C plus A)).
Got -0.68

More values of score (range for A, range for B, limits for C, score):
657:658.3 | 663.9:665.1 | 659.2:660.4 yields -0.76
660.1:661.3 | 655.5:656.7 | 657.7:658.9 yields -0.91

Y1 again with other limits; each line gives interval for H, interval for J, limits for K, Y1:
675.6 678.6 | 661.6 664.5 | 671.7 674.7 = 2.01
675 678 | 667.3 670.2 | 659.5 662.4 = 1.97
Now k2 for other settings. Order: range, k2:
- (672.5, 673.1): 35.2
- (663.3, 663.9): 34.9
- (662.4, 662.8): 36.1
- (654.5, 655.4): 34.7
